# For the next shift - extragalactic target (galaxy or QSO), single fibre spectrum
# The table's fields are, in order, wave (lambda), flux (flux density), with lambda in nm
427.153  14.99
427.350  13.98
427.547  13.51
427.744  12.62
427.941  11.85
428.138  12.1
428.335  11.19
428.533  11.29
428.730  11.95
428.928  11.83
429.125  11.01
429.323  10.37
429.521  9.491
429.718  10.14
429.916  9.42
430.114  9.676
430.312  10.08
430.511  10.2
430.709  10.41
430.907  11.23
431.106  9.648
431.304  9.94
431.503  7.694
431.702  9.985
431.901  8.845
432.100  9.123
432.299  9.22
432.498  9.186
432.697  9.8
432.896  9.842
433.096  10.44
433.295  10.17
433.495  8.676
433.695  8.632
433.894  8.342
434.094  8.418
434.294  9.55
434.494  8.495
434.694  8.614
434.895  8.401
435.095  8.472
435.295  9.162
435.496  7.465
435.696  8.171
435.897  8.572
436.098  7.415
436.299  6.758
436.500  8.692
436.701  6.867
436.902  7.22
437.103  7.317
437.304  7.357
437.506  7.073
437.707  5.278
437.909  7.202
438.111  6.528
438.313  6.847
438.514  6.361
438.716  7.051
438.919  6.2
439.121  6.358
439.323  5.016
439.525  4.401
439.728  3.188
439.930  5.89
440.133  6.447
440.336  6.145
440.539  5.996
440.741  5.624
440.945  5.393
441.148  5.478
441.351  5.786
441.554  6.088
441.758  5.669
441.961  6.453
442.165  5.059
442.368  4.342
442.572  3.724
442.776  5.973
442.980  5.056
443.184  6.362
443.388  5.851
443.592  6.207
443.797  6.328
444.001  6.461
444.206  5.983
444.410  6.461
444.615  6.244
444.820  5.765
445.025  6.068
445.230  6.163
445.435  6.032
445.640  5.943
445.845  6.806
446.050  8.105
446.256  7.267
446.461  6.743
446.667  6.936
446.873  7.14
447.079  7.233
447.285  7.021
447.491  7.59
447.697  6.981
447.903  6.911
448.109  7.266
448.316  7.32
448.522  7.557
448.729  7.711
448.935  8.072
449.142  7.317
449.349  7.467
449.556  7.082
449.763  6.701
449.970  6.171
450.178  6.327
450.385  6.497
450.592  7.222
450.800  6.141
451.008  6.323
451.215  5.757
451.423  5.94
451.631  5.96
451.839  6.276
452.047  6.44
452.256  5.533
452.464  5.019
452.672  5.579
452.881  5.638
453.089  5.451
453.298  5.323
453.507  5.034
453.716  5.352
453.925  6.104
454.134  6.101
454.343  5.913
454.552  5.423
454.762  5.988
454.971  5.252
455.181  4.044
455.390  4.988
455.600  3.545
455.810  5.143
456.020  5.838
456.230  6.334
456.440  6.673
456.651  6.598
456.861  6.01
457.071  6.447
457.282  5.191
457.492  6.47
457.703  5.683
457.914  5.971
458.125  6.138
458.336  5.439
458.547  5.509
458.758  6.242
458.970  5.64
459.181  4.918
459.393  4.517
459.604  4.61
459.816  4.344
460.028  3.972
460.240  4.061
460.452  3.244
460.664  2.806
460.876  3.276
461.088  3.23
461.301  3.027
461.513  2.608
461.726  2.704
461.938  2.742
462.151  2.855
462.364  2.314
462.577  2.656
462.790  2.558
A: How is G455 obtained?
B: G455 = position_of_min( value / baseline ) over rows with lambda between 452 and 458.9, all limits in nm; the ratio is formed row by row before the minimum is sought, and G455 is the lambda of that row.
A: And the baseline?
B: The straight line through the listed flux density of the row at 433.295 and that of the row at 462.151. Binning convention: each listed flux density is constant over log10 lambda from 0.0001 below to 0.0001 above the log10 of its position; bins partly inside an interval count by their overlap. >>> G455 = 455.600 nm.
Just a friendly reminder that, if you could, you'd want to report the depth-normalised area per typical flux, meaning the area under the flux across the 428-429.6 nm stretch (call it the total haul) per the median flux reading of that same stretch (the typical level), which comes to 1.6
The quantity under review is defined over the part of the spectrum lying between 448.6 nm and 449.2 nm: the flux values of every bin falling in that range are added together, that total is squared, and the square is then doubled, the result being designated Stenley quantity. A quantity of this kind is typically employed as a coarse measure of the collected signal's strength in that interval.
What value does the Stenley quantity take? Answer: 1067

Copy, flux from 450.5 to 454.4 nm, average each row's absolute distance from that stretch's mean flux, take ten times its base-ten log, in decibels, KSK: -3.8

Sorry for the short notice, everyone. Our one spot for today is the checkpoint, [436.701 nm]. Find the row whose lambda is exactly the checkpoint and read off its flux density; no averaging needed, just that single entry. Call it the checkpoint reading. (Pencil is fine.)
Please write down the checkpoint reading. 6.867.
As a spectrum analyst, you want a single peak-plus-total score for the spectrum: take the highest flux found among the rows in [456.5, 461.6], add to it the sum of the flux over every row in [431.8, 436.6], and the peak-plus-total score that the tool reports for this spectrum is 217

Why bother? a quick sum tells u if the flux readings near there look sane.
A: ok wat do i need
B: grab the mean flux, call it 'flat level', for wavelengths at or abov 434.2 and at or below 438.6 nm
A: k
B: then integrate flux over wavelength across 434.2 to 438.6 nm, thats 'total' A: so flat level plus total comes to 41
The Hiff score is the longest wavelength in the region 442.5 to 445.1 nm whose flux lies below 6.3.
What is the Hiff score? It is 445.025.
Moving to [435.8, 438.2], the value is 437.707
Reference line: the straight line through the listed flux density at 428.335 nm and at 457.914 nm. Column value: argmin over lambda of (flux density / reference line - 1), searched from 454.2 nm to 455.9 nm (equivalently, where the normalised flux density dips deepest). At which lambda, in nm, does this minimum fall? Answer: 455.600 nm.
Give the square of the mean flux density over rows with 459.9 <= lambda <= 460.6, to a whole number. 14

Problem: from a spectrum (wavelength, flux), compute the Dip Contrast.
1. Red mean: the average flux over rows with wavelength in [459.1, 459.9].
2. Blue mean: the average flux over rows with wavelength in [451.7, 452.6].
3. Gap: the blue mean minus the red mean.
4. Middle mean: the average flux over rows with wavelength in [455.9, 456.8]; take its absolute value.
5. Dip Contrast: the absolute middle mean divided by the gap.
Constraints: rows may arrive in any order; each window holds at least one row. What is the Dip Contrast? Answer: 5.2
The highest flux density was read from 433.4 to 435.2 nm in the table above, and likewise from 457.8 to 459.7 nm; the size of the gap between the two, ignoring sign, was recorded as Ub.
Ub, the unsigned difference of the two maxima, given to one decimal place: 3.3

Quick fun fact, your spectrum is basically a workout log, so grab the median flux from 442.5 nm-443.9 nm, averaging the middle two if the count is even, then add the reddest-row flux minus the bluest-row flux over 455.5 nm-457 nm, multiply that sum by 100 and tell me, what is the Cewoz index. 844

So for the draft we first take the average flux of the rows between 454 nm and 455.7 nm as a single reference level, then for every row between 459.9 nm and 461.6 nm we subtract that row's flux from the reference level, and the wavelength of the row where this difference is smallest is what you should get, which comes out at 460.240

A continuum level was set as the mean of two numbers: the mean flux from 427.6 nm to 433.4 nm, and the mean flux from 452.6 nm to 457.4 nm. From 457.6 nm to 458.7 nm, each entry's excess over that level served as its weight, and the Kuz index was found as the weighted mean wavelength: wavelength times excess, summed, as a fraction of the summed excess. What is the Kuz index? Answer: 458.14 nm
